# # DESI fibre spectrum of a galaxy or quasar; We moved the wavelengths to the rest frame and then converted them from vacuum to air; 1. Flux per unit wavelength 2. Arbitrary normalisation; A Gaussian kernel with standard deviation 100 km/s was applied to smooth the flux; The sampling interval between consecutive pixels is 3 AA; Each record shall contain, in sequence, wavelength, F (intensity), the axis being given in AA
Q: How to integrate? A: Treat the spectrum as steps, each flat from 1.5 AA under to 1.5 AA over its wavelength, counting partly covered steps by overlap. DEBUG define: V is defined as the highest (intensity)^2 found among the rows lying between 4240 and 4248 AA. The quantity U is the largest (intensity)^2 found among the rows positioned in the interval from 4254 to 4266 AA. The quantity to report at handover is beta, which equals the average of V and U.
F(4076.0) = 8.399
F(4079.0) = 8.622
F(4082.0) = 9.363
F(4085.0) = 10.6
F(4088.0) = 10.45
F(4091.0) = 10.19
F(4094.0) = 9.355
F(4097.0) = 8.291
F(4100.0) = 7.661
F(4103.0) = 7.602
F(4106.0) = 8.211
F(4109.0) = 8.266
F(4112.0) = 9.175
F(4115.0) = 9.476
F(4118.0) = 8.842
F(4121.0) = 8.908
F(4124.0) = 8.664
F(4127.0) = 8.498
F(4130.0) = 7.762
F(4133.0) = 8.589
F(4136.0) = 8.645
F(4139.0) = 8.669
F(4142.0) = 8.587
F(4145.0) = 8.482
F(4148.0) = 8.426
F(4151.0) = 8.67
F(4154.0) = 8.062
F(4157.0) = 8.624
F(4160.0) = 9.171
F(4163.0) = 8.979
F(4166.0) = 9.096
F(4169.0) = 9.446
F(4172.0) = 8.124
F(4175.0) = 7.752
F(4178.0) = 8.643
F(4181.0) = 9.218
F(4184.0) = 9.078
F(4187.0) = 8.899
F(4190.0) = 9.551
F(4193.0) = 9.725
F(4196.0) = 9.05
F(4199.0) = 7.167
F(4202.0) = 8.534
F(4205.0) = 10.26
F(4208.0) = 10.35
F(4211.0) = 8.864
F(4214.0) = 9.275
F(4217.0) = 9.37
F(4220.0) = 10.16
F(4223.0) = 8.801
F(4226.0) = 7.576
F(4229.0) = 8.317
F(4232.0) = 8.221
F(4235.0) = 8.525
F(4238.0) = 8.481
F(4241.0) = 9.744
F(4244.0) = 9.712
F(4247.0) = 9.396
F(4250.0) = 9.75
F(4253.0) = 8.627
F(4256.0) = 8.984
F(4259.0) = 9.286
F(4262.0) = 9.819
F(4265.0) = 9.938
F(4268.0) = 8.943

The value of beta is 97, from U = 99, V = 95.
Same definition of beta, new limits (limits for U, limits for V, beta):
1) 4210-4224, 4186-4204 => 99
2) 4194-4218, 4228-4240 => 90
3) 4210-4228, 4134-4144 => 89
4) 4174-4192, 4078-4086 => 102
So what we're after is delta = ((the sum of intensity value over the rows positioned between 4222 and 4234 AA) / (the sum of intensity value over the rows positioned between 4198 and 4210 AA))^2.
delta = 0.82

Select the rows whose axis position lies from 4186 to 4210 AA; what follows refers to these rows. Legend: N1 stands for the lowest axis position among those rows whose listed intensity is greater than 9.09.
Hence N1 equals 4190.0 AA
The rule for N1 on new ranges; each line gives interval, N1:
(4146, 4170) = 4160.0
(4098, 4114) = 4112.0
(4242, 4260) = 4244.0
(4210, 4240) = 4214.0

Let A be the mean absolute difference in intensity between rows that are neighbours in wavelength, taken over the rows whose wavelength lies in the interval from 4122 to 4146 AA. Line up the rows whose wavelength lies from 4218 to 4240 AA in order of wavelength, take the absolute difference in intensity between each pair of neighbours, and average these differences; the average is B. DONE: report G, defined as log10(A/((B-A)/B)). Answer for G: -0.3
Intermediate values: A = 0.29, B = 0.63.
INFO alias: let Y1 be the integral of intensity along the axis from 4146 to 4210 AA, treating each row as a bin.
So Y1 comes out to 569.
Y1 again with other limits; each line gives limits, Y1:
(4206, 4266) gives 550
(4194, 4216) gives 200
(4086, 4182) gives 836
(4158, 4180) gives 193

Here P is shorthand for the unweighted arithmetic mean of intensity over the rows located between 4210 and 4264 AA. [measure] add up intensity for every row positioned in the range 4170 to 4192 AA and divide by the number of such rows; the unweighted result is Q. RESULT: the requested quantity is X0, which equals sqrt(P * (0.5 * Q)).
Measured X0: 6.29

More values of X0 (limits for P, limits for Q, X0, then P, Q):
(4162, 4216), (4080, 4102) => 6.51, 9.00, 9.42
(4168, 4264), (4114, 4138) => 6.25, 9.02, 8.67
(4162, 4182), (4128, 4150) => 6.08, 8.75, 8.45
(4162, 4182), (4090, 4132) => 6.15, 8.75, 8.64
